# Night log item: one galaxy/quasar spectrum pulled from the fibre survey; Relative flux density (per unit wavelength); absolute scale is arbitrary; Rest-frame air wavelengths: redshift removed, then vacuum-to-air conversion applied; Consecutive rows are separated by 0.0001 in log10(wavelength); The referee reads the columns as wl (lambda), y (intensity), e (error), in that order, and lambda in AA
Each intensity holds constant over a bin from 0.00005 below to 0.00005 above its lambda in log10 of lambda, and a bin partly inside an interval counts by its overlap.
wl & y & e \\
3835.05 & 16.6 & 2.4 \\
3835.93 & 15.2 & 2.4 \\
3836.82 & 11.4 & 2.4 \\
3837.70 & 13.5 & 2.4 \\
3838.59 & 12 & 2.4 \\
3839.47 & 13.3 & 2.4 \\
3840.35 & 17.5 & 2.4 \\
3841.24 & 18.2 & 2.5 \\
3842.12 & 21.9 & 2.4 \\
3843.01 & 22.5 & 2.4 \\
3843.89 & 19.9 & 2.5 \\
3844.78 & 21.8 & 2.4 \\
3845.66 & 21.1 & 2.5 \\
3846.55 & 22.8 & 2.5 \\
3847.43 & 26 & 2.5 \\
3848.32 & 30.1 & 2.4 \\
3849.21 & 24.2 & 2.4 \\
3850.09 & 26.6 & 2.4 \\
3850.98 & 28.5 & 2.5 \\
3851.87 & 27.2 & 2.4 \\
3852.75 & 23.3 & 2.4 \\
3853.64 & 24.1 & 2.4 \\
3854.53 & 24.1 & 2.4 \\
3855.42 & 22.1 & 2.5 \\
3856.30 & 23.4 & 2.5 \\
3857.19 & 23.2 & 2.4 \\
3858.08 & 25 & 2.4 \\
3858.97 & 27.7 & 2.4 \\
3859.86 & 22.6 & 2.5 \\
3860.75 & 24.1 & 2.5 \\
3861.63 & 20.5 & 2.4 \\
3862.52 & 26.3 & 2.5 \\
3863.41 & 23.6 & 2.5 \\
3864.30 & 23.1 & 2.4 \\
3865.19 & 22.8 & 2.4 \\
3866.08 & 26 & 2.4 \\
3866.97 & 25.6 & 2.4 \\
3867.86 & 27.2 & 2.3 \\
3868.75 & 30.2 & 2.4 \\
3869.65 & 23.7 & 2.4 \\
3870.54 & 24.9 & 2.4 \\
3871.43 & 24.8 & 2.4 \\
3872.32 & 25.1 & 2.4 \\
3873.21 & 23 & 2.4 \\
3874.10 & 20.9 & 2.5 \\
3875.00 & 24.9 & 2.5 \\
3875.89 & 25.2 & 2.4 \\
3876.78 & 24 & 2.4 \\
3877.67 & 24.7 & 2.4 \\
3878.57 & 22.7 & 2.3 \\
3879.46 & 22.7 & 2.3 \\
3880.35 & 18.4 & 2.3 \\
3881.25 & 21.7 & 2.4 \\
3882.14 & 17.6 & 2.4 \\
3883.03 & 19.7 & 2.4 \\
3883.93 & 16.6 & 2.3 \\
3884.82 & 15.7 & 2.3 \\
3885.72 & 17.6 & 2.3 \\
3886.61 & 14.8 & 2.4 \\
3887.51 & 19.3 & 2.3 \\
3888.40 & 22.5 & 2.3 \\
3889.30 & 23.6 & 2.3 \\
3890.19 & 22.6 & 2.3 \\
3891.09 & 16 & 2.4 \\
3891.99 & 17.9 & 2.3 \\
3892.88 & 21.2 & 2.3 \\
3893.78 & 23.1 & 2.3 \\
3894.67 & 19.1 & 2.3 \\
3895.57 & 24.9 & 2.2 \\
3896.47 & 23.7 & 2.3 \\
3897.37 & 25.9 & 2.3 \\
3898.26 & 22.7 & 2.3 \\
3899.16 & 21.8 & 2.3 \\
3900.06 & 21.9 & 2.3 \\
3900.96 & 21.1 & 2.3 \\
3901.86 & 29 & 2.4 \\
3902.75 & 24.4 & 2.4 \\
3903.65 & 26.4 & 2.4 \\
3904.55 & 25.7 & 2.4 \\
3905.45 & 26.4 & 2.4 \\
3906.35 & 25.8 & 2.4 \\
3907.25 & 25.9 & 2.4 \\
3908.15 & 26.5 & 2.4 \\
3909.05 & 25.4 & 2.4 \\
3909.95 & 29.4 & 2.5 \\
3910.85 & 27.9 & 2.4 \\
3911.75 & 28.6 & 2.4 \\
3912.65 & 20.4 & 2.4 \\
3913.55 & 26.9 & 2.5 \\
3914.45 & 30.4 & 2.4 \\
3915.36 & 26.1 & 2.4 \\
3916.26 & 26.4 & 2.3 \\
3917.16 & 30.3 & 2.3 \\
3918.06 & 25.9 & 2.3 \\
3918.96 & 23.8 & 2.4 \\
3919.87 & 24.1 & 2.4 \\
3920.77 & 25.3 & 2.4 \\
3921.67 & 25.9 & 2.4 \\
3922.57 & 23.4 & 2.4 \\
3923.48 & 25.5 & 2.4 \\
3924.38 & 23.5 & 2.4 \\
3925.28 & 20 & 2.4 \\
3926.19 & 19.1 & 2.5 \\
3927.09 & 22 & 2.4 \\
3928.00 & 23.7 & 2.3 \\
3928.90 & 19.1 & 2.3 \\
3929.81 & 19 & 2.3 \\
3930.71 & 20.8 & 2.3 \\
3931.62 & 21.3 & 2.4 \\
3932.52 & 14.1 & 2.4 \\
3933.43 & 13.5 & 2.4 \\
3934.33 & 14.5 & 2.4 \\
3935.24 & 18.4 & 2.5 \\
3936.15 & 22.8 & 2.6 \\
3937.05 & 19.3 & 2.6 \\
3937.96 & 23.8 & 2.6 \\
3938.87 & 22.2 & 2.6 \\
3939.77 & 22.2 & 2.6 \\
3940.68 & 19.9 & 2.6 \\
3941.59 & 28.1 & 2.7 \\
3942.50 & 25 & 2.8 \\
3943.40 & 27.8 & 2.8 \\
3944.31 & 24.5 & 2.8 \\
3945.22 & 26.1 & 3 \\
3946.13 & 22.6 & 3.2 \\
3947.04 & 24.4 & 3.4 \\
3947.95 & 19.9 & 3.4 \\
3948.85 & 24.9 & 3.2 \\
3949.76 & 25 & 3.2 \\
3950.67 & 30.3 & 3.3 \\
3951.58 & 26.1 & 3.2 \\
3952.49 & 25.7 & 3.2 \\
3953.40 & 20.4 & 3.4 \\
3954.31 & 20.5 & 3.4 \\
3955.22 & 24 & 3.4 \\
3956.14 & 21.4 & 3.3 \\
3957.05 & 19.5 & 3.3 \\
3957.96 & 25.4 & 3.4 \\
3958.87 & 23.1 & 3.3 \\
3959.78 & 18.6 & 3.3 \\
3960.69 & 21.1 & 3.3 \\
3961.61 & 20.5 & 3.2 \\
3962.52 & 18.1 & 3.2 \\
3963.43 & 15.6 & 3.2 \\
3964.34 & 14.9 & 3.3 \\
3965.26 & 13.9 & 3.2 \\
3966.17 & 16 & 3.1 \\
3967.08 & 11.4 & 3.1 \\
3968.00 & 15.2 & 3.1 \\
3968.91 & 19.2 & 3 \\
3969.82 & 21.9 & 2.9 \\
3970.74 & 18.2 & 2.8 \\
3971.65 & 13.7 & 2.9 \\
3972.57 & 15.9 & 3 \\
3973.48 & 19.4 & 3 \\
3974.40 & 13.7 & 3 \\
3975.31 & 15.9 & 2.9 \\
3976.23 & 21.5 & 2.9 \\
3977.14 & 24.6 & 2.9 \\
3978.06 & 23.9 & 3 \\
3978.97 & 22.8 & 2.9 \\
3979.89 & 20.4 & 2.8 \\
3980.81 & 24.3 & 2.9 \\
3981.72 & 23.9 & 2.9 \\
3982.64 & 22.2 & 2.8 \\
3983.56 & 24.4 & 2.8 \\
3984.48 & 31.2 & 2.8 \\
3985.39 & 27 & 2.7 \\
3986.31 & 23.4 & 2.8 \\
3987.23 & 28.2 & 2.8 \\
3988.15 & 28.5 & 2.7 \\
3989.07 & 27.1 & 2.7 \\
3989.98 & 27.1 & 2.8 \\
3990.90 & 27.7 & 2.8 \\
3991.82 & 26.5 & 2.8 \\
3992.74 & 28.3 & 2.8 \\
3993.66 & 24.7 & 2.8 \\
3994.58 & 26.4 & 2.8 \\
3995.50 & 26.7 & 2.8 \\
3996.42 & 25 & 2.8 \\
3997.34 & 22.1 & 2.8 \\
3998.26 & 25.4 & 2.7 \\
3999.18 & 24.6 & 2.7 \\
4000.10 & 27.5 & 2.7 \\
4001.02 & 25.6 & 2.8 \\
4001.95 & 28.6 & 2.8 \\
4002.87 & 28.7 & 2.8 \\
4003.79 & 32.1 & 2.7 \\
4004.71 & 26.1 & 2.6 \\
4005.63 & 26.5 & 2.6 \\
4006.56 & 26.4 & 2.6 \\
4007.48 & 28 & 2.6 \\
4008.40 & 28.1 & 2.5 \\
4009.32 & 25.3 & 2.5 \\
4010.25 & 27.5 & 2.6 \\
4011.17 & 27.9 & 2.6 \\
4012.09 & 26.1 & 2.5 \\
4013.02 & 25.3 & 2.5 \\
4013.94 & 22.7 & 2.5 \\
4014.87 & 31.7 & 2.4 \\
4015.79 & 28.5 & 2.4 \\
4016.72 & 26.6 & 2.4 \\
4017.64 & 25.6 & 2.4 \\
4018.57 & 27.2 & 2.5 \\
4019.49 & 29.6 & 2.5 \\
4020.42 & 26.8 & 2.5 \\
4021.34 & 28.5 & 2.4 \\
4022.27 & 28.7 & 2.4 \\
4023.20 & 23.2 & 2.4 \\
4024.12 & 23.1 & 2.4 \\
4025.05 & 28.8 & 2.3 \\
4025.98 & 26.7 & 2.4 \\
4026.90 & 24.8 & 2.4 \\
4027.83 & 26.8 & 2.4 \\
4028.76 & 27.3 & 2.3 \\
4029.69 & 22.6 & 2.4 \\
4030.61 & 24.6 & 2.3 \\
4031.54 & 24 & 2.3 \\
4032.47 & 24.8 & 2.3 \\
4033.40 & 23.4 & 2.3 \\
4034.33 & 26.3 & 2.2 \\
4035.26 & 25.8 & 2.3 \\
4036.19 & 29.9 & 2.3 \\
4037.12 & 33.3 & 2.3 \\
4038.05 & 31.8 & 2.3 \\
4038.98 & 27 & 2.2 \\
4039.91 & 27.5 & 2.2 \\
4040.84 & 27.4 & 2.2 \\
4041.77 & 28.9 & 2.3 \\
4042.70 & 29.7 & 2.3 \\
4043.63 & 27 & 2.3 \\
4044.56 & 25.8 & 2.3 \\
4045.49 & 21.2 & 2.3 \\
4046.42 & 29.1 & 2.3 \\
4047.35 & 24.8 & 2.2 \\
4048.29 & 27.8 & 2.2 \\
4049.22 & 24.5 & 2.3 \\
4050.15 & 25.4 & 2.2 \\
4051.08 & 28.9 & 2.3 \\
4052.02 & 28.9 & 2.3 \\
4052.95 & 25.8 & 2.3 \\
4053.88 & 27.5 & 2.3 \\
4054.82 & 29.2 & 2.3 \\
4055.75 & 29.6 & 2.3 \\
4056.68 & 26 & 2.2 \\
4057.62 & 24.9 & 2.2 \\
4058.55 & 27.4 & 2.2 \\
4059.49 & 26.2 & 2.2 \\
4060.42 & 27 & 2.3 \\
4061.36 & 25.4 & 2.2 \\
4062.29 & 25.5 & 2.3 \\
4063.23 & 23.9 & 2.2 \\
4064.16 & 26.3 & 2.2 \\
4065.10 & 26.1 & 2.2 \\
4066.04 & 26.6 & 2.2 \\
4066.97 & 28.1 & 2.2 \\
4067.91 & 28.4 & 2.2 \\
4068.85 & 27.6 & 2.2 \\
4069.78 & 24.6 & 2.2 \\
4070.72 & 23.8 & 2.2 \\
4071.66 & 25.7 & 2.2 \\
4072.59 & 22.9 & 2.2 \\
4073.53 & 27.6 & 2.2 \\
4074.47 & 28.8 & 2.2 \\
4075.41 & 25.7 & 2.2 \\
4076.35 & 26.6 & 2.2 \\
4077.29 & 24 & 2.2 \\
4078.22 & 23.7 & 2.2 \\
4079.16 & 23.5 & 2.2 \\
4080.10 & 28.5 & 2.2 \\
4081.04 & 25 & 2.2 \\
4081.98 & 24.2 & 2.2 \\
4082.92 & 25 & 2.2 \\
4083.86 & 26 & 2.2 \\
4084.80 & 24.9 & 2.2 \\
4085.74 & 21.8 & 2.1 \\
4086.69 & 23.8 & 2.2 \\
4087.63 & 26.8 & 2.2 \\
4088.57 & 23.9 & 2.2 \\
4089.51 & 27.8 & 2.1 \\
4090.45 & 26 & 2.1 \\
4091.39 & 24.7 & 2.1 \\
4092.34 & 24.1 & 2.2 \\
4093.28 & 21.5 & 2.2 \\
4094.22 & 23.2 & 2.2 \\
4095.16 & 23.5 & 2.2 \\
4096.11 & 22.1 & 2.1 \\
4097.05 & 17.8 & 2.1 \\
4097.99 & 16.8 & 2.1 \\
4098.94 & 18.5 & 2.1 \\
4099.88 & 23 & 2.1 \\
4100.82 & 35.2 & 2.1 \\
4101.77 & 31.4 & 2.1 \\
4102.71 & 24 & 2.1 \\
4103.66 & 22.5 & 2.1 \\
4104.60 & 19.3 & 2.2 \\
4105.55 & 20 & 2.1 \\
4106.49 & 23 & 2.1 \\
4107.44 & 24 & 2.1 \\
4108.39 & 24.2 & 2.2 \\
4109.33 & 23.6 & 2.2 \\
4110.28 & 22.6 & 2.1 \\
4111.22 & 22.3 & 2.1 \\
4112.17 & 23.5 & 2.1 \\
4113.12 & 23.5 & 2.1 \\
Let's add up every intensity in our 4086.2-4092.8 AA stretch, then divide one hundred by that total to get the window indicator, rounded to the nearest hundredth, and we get 0.56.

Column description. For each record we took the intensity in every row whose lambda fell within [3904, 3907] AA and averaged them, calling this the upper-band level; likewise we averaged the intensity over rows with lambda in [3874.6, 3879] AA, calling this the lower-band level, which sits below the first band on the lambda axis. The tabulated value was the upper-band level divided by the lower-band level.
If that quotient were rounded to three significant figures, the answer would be 1.07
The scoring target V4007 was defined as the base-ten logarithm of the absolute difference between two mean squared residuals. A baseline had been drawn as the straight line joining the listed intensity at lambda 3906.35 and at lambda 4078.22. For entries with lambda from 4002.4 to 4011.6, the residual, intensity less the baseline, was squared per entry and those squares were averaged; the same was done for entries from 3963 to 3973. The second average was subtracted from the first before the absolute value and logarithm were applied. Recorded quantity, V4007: 1.9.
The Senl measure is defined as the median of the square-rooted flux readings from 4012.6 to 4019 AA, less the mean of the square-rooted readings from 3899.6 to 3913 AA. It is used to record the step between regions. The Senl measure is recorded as 0.10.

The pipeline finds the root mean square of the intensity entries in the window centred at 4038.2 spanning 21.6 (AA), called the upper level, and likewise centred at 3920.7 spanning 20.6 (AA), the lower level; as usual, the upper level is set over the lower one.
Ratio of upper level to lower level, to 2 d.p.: 1.10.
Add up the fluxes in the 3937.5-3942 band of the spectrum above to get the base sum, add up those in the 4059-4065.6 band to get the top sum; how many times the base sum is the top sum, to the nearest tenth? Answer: 1.6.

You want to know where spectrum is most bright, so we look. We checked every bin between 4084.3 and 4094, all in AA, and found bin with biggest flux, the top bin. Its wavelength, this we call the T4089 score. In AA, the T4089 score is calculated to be 4089.51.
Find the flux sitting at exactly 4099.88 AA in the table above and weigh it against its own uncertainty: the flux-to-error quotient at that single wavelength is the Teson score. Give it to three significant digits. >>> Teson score 11.0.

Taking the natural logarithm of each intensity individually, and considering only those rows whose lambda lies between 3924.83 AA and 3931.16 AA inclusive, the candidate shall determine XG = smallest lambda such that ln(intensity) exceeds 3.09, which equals 3927.09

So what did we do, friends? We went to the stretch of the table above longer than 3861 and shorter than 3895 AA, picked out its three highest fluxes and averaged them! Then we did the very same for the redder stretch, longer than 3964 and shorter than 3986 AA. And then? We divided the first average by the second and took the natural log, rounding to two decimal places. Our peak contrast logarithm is 0.01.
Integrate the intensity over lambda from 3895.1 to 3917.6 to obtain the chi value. 579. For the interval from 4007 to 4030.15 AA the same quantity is 618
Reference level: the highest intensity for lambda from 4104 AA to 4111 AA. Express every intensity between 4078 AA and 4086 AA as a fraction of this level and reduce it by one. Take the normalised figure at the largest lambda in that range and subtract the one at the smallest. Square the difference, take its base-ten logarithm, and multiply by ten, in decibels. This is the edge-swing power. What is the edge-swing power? -22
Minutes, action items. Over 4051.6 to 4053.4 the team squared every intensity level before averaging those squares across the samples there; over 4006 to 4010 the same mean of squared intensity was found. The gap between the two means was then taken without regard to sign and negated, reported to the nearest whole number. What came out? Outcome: -23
